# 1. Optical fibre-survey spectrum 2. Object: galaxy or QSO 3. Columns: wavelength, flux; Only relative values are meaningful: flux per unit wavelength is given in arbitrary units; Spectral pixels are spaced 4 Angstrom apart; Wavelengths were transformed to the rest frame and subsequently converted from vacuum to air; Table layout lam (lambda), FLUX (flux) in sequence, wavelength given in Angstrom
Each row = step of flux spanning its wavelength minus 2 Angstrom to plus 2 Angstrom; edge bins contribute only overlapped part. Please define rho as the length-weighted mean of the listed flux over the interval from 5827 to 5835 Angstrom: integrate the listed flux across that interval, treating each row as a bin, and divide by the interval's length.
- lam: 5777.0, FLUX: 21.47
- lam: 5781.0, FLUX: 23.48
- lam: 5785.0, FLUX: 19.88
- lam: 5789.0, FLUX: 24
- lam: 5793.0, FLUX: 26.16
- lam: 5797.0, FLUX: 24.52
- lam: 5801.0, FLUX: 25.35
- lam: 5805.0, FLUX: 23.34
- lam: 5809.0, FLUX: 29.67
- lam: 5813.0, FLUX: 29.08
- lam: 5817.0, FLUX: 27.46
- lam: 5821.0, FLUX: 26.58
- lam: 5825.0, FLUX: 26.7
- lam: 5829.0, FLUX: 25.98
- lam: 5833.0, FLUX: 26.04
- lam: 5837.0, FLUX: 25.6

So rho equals 26.0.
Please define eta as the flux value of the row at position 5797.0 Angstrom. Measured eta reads 24.52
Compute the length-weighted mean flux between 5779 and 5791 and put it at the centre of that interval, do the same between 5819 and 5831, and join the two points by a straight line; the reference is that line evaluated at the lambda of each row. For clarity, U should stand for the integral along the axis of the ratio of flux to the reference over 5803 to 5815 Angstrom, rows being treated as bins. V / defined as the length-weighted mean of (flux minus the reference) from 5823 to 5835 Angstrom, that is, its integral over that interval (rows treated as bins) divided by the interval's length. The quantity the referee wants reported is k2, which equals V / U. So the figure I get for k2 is -0.044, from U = 13.2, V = -0.6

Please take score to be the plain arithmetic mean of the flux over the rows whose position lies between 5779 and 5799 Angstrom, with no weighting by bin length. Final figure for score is 24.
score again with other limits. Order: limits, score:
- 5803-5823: 27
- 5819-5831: 26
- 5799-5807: 24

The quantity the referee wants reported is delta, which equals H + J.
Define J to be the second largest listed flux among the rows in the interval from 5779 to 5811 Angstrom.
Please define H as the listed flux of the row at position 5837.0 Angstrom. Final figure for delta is 51.8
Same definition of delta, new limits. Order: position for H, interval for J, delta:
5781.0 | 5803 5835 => 52.6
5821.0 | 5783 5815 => 55.7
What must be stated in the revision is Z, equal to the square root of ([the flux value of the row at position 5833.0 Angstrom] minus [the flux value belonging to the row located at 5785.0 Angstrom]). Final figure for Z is 2.5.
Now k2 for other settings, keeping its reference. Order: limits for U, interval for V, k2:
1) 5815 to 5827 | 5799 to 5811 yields 0.136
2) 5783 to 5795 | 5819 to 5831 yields 0.000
